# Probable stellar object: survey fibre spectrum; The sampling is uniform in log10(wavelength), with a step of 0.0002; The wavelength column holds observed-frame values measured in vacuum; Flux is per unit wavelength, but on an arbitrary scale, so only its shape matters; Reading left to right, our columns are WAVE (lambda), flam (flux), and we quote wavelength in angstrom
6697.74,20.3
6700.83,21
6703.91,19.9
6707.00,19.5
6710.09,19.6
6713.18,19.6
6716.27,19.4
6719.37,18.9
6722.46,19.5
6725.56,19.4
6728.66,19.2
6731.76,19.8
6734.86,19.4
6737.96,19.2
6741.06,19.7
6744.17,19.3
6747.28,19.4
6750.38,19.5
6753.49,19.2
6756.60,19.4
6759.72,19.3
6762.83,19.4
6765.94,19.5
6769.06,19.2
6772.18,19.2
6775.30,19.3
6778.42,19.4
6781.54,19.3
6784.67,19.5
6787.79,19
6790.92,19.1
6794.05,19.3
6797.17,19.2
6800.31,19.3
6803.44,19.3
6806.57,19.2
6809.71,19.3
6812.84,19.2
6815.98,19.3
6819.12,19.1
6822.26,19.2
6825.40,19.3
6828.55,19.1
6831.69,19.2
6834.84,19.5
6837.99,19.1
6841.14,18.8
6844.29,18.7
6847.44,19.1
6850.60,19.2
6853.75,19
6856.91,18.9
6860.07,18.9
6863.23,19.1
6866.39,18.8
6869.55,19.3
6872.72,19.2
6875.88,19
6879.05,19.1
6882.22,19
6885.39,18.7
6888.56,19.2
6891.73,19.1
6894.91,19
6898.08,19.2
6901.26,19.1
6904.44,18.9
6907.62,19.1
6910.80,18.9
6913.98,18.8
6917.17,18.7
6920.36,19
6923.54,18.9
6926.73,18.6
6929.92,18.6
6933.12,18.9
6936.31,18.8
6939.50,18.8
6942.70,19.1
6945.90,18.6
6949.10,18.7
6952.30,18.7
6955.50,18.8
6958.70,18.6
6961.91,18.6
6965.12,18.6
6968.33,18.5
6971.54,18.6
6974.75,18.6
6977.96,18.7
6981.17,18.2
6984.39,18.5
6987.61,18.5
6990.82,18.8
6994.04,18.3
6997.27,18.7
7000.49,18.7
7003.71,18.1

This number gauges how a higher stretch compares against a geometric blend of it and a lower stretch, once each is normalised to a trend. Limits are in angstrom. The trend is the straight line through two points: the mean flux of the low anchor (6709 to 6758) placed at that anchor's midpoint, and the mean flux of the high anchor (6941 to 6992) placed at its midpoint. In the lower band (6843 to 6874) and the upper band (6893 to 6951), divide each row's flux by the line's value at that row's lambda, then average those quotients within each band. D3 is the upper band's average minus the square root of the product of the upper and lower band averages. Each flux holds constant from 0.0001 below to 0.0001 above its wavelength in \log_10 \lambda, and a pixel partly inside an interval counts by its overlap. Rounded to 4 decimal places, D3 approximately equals 0.0017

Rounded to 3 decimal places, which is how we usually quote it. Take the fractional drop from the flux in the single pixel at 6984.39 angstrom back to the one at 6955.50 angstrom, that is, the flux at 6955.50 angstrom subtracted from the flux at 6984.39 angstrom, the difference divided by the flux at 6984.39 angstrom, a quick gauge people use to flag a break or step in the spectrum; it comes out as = -0.016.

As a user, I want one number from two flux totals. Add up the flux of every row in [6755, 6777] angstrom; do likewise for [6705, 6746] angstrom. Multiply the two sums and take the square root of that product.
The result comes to 185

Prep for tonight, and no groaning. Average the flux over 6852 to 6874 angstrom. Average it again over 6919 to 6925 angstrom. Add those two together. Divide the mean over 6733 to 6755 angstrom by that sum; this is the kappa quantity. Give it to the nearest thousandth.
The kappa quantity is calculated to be 0.510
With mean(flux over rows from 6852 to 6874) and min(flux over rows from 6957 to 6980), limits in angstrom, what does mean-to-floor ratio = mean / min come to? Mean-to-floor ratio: 1.03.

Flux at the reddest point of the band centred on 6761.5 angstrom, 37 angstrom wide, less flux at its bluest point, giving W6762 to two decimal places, 0.10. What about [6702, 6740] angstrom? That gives -0.70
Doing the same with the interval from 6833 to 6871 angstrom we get -0.20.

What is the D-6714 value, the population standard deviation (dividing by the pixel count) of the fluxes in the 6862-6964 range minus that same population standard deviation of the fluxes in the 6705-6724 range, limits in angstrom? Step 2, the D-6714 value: -0.034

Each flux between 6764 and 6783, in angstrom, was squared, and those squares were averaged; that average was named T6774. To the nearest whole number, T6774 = 373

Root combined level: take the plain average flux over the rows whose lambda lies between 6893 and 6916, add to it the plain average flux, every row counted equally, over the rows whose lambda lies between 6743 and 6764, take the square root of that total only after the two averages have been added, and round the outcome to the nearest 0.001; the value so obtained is 6.193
